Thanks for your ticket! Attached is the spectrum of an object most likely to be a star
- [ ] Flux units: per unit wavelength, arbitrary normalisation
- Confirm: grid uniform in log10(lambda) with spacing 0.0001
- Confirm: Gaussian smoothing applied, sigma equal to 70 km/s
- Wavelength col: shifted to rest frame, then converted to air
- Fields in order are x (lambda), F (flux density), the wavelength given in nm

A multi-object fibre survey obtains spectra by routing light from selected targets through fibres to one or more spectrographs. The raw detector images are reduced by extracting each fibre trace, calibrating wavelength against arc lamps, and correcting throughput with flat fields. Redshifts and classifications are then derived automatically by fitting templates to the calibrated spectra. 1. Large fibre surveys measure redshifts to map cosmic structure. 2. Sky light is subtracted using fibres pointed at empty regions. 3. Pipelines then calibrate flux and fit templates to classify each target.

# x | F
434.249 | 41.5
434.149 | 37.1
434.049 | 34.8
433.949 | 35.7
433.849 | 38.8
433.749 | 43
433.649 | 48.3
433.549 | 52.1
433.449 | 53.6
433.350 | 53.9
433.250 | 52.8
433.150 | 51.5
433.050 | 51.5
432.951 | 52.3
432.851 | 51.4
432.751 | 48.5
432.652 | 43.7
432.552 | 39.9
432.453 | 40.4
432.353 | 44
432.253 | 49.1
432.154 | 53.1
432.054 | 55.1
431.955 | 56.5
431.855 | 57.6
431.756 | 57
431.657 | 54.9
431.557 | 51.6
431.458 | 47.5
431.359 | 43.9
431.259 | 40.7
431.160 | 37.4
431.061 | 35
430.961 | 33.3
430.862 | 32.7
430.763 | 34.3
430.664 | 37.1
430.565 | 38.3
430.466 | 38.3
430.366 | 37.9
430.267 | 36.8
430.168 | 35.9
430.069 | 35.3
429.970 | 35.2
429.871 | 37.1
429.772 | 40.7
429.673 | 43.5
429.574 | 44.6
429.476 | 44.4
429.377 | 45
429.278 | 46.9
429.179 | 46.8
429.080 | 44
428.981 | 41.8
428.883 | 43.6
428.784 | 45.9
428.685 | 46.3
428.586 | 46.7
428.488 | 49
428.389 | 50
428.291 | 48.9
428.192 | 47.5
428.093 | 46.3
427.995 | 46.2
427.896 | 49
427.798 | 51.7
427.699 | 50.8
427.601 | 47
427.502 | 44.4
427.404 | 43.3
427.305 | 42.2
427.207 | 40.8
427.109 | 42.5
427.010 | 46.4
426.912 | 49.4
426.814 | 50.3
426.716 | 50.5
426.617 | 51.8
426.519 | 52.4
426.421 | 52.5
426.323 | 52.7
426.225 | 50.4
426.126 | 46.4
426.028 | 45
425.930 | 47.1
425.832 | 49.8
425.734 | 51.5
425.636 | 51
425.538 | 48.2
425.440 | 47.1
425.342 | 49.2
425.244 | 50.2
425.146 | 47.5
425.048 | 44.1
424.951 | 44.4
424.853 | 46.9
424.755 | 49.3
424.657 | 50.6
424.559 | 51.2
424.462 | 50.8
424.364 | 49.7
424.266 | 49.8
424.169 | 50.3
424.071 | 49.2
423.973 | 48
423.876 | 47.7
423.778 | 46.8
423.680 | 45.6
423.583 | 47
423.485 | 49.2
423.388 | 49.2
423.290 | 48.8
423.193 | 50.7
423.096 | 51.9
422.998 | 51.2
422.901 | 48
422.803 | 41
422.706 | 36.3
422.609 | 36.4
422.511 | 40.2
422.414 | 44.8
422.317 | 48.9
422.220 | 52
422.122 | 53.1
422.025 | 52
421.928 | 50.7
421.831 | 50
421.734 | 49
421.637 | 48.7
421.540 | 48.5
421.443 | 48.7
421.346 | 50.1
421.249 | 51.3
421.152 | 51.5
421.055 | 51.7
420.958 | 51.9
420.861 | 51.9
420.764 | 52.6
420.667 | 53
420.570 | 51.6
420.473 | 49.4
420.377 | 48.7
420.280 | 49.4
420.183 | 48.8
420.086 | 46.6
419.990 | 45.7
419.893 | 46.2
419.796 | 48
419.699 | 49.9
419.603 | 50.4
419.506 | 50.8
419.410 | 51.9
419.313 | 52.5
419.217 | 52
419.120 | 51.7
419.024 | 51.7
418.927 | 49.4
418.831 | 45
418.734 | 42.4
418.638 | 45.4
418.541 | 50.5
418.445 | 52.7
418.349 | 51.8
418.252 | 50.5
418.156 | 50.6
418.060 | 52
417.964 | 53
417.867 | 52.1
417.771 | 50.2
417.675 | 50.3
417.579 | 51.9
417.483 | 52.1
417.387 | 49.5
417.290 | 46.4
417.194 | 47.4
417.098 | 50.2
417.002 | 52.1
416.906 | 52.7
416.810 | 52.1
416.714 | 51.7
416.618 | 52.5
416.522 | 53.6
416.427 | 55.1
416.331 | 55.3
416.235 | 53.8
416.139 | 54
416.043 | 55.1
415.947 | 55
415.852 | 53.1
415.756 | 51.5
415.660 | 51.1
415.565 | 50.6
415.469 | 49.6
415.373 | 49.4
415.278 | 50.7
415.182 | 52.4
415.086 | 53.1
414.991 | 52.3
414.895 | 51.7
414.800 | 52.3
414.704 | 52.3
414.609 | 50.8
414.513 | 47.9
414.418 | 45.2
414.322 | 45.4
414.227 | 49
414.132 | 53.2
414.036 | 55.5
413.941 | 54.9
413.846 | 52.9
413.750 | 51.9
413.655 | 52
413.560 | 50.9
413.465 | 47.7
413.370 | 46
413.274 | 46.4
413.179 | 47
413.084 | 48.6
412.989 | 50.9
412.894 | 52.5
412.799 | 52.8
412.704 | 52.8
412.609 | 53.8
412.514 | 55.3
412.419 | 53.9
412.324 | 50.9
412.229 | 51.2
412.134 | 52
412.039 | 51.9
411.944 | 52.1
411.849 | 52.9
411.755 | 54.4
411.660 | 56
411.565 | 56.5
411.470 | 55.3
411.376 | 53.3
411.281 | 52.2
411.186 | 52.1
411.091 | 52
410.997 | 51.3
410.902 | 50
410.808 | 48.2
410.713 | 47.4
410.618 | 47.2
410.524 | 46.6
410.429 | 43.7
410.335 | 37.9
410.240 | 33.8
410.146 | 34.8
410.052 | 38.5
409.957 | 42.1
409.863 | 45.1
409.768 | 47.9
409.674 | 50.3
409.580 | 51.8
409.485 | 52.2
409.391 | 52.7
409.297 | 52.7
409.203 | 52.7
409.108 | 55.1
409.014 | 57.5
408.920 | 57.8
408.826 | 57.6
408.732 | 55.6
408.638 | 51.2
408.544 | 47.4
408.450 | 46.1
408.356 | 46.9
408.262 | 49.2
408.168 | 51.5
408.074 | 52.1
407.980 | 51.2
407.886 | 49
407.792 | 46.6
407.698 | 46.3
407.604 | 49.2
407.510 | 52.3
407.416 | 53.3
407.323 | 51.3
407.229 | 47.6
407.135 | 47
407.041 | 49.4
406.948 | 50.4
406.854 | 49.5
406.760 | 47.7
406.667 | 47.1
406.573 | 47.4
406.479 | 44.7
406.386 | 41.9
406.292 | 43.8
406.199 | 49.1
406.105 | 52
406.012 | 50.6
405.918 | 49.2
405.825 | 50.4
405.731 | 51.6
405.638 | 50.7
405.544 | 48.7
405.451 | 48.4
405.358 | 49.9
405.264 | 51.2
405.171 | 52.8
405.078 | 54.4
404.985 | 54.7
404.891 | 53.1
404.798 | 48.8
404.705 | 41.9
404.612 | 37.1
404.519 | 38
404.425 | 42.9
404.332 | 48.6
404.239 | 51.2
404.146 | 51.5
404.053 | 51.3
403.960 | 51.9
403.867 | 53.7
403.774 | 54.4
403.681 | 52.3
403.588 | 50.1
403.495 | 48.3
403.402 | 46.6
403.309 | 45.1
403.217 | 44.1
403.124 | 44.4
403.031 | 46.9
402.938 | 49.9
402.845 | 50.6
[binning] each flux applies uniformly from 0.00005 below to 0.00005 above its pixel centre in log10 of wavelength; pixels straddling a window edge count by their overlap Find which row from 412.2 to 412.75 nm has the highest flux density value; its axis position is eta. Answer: 412.514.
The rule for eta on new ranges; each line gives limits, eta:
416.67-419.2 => 417.964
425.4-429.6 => 426.323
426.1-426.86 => 426.323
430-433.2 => 431.855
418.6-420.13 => 419.313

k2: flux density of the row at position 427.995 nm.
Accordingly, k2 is 46.2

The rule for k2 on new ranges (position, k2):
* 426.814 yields 50.3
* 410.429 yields 43.7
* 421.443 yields 48.7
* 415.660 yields 51.1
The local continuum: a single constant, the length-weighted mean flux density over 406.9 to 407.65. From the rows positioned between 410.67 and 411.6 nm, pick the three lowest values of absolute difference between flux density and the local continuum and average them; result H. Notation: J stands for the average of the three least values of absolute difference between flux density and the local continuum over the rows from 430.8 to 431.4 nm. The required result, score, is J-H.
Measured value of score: 8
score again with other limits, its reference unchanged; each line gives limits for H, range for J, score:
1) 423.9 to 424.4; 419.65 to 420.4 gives 0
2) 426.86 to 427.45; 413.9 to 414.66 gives -2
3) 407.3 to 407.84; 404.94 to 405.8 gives -1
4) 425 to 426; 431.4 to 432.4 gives 1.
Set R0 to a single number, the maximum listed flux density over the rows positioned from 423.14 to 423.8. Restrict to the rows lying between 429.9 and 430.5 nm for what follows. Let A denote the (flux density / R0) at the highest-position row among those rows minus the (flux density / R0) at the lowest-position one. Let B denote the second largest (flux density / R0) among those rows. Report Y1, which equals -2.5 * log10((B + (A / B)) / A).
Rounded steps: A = 0.06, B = 0.75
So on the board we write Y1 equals -2.8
